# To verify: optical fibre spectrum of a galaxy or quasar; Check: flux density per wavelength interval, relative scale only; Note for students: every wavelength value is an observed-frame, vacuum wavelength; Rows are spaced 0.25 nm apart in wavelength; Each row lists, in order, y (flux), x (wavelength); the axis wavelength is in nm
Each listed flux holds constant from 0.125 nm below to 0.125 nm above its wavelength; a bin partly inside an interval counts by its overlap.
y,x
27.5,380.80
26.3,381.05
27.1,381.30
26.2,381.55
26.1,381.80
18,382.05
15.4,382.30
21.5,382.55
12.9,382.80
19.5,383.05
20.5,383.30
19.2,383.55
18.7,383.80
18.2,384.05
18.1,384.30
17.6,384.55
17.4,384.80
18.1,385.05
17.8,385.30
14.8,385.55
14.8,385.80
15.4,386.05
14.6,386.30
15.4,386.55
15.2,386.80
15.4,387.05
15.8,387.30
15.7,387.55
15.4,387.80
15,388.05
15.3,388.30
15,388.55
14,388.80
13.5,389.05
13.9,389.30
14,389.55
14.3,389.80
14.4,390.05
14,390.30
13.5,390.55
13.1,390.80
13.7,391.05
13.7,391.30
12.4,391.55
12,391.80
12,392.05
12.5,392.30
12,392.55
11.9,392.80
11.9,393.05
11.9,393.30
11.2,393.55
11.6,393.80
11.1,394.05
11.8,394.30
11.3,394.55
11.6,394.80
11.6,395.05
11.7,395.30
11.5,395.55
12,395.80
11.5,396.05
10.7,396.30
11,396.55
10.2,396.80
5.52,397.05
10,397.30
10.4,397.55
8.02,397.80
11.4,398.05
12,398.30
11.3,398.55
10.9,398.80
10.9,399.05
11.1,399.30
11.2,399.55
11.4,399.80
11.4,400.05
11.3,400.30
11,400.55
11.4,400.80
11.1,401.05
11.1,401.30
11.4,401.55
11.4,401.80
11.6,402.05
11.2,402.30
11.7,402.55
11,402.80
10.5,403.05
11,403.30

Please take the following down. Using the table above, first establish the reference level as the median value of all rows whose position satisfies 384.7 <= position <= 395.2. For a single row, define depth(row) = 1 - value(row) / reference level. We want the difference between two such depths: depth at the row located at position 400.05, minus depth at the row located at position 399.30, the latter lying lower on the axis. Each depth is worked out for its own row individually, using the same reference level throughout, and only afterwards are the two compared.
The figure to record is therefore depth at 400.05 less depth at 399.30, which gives -0.02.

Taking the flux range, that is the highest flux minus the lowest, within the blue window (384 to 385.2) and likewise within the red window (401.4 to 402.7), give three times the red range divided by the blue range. 1.9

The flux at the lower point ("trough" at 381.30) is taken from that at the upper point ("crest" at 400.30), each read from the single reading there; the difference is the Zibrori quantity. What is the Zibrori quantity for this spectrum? -16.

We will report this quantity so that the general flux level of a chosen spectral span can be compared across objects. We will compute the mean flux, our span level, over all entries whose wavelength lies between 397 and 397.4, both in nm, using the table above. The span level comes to 8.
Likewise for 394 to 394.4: 11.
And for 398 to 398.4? 12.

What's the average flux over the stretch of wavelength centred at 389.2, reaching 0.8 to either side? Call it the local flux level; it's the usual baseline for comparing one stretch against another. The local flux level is 14.1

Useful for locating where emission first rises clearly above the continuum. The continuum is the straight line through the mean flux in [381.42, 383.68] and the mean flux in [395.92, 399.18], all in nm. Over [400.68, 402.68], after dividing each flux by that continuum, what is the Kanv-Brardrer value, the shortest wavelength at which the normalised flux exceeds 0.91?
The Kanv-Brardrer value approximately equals 400.80 nm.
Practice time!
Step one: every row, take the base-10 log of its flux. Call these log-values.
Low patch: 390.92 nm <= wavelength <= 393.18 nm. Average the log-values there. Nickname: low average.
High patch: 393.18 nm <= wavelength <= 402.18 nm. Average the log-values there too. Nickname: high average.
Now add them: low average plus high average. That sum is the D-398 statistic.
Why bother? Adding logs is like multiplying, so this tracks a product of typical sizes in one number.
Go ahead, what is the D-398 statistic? 2.13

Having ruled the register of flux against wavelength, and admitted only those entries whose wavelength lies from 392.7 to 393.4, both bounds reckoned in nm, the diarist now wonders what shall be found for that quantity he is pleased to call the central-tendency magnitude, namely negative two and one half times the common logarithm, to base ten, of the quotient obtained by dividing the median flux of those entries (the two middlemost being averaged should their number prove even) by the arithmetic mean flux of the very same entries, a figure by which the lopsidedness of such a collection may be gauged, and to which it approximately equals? 0.000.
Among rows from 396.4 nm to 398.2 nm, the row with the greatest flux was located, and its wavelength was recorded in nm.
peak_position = 398.05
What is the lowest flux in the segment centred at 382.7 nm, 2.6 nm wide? 12.9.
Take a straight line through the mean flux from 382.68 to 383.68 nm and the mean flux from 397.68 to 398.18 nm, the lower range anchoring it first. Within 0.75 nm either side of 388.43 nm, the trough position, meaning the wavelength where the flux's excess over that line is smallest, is 389.05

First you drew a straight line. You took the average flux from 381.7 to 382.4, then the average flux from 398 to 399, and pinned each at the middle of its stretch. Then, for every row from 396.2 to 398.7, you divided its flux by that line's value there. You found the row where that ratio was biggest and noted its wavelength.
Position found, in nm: 398.30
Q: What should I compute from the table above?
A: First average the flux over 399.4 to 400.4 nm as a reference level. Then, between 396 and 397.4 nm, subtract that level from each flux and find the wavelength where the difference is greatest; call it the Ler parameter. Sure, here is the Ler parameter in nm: 396.05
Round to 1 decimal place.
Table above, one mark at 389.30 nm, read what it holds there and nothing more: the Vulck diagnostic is 13.9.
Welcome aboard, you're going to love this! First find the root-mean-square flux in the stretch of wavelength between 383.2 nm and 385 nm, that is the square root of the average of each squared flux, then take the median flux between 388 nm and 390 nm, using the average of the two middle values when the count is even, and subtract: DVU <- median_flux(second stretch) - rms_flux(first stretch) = -4.4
